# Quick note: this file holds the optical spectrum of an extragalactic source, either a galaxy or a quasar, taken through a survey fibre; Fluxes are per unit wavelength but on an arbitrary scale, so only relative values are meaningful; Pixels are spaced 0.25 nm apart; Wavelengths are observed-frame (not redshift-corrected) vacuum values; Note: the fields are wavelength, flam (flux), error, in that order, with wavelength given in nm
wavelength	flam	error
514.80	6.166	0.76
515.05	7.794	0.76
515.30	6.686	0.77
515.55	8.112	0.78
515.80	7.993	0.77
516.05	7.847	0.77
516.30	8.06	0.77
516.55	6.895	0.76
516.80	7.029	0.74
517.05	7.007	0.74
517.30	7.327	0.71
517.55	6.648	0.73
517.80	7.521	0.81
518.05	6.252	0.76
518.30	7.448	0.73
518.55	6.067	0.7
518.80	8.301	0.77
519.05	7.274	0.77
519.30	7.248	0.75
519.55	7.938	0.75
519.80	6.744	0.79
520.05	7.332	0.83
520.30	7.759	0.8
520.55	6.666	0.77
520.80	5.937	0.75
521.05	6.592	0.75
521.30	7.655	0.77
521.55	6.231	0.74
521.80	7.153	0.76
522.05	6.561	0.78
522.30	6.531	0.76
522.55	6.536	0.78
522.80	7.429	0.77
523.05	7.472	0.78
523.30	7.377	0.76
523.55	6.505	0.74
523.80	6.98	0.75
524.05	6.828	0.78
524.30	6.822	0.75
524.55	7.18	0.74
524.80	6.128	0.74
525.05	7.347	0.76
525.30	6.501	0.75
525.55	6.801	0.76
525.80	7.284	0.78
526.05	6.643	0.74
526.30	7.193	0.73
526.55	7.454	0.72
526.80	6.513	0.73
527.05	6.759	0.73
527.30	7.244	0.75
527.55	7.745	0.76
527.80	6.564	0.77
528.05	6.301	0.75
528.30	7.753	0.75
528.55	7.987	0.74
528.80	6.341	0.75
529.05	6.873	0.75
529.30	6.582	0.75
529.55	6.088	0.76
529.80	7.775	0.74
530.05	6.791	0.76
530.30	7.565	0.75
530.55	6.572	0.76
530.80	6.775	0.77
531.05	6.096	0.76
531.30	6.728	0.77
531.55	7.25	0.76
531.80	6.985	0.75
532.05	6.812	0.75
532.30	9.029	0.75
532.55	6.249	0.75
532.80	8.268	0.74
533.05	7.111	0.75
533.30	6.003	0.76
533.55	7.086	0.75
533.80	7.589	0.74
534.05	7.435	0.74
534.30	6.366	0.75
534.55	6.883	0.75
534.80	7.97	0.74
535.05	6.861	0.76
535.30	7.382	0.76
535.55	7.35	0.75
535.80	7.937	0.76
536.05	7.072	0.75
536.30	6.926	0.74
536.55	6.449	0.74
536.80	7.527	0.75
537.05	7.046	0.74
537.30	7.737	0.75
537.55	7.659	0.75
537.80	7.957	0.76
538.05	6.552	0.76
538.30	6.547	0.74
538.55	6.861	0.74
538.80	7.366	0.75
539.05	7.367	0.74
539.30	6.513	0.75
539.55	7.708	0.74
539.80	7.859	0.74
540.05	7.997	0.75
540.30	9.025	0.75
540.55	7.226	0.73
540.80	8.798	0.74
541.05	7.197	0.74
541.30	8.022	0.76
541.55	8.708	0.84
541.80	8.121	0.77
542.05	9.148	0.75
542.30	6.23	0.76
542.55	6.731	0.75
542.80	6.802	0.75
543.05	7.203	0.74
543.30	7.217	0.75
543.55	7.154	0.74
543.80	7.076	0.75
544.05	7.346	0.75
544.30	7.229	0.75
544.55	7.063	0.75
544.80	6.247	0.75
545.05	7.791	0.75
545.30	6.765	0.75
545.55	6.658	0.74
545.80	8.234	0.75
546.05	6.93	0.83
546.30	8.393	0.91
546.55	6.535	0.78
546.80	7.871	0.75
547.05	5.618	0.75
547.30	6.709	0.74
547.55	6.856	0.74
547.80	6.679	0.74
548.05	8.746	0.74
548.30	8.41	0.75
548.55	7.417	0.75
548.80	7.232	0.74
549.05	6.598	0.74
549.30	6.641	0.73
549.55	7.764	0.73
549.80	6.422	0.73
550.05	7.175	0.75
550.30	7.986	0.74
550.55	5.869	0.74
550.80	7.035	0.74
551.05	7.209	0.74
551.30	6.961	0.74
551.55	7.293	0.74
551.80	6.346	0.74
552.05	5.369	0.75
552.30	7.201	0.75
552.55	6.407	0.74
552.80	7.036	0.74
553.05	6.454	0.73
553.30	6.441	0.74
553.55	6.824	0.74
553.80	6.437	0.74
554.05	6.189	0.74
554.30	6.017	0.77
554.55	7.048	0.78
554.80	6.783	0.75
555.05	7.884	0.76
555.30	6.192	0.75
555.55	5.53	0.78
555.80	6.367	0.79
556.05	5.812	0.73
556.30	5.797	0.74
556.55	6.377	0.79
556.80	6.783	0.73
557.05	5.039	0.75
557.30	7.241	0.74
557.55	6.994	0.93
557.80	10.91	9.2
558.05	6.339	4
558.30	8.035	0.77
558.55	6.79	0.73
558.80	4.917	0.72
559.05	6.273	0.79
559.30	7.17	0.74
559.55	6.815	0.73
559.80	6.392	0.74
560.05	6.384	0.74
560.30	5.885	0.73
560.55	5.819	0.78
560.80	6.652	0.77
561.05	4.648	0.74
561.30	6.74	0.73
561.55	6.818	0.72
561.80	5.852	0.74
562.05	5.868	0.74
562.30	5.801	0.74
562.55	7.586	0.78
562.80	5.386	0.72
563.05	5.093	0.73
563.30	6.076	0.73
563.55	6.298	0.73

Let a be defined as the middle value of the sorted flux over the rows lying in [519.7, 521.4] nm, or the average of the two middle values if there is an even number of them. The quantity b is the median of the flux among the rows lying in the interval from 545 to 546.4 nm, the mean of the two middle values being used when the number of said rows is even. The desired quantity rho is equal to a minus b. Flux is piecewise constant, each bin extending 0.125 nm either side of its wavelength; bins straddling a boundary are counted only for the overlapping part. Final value -0.6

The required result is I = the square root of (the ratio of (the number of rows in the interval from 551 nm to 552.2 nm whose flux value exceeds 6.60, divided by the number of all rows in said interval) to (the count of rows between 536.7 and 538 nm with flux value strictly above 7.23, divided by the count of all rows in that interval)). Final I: 0.87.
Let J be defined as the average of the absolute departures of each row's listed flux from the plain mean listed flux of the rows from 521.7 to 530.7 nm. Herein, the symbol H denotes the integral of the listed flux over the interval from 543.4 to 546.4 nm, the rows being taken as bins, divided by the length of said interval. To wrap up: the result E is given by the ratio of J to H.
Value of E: 0.060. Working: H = 7.23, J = 0.430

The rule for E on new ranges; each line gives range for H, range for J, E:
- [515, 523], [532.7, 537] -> 0.065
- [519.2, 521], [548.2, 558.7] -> 0.094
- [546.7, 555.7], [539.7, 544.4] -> 0.101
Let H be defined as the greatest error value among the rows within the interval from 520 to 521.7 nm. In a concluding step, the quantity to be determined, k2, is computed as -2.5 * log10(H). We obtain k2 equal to 0.20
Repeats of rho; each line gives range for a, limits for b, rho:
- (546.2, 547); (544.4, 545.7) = 1.1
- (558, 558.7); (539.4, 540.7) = -1.1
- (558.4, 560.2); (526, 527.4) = -0.6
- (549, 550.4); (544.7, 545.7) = 0.2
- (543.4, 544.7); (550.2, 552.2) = 0.2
